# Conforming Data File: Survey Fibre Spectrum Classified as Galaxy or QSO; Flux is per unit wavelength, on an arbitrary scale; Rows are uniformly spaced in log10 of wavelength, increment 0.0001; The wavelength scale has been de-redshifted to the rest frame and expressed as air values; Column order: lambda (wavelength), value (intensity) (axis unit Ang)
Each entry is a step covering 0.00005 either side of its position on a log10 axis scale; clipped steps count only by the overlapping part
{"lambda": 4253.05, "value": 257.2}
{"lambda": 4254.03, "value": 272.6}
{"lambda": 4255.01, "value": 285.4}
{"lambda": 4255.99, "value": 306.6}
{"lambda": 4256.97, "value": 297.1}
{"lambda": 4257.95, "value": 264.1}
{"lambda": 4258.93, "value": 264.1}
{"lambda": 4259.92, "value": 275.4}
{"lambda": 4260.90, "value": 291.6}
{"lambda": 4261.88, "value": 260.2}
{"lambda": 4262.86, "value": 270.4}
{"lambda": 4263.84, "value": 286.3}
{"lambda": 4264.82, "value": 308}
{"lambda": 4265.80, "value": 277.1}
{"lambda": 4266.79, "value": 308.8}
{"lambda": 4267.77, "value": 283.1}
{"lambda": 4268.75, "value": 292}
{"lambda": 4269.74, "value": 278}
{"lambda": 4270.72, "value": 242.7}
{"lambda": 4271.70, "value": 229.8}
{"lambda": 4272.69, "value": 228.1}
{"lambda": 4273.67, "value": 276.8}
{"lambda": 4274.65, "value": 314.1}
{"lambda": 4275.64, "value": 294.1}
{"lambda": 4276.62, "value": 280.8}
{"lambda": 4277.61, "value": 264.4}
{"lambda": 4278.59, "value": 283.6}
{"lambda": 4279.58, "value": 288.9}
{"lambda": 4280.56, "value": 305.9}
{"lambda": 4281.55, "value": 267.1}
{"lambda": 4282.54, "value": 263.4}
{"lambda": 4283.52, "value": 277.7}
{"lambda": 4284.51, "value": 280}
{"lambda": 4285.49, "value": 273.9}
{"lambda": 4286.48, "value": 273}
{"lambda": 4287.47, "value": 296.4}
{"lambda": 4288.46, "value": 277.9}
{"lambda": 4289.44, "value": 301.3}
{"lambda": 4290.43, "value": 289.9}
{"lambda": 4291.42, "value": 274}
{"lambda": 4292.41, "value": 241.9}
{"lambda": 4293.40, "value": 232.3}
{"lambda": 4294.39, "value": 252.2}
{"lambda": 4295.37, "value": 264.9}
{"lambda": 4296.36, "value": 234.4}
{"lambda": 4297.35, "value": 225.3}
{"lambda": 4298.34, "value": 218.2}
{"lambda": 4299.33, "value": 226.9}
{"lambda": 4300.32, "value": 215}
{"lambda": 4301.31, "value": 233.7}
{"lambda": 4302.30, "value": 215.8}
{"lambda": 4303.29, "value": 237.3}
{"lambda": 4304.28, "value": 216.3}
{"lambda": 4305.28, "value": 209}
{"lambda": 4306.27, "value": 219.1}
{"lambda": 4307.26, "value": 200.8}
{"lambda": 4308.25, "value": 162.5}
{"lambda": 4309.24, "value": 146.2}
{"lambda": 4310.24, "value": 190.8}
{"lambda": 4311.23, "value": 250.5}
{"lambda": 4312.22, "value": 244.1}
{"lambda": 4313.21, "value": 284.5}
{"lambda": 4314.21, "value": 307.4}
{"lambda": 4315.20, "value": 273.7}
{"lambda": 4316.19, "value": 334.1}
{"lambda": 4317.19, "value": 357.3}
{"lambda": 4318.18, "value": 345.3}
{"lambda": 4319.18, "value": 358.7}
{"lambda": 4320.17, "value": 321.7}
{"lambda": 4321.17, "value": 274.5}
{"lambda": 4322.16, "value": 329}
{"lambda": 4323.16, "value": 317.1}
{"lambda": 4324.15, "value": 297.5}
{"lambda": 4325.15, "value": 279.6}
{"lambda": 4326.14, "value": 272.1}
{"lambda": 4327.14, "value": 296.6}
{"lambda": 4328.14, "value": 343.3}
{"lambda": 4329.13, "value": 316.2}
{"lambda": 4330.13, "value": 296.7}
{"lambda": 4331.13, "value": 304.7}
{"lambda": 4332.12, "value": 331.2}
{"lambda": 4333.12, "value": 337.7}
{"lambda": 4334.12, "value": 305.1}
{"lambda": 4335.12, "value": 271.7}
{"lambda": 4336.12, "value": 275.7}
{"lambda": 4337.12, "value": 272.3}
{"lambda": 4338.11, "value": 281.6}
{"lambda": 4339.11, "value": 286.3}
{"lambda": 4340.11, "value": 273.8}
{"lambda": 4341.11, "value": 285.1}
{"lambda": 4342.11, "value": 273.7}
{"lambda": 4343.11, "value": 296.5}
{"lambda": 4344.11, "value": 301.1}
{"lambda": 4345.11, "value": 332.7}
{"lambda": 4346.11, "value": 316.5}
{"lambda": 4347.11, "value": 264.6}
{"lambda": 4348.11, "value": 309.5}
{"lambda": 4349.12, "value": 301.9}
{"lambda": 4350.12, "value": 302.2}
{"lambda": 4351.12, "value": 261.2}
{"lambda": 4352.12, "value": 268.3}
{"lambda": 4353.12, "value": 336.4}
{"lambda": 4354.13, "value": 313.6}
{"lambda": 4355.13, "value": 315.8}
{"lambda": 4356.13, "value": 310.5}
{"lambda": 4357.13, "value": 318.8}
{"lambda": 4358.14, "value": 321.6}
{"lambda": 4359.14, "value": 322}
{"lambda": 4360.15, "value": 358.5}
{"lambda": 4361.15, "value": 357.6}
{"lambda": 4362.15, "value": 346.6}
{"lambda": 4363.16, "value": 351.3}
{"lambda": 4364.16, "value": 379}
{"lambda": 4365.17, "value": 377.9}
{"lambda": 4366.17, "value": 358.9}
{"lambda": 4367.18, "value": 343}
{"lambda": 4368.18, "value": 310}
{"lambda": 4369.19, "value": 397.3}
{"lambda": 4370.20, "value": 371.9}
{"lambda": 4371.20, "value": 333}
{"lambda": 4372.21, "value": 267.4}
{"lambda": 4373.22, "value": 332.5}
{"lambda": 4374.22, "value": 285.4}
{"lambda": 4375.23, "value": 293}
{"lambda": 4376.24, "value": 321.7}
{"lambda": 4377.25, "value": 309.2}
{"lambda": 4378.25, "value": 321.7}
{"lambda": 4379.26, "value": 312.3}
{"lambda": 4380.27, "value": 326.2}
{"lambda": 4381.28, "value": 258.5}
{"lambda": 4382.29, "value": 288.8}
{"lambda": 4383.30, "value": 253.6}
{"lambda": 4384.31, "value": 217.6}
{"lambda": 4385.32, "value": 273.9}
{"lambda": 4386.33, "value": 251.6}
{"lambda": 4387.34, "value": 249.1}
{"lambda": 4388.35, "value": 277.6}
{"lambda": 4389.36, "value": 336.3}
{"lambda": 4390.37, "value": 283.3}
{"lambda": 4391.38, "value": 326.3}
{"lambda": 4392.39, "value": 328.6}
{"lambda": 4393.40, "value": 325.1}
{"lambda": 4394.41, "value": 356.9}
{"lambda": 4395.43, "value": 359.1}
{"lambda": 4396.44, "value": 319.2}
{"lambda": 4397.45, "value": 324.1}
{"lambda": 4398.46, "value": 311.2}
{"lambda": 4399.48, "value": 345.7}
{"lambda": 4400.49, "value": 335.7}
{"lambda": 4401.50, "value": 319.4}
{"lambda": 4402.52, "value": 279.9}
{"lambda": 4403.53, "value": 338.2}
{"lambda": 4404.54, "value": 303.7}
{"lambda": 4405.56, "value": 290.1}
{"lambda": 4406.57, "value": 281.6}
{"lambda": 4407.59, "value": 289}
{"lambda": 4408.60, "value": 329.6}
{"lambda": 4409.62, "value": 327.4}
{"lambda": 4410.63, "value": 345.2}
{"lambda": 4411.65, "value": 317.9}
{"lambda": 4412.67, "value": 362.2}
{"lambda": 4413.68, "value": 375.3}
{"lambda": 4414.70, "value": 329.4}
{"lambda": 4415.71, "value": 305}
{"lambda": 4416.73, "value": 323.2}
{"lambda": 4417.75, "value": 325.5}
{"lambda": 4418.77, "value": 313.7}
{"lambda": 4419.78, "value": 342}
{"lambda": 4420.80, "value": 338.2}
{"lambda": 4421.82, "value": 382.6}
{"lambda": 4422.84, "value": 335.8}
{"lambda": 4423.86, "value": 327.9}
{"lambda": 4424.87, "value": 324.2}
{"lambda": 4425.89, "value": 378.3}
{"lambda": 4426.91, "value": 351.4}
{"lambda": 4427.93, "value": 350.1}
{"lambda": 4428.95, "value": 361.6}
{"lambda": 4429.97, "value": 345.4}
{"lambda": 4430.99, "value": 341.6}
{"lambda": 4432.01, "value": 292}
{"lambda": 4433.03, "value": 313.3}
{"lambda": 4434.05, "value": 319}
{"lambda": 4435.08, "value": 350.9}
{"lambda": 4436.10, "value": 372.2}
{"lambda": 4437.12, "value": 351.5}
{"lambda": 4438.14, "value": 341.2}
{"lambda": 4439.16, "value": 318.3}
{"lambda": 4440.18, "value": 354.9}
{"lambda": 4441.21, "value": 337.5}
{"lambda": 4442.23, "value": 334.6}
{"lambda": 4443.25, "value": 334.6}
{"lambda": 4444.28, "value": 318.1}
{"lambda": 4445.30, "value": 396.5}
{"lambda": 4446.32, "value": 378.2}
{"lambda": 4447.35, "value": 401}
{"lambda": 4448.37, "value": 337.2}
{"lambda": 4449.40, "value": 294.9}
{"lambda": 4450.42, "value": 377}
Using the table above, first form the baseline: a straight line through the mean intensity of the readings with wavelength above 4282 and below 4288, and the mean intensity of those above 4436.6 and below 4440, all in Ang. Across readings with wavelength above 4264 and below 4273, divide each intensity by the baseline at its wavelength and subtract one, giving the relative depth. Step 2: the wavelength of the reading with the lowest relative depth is 4272.69 Ang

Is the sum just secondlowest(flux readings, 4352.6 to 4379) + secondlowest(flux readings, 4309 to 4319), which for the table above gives 476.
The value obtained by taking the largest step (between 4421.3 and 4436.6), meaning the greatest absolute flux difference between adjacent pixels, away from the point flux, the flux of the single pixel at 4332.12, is 277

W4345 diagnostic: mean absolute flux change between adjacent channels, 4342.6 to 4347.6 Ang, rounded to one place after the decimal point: 26.1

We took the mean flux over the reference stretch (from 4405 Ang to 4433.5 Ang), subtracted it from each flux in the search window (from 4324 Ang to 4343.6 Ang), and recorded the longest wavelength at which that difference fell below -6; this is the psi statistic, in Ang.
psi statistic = 4343.11 Ang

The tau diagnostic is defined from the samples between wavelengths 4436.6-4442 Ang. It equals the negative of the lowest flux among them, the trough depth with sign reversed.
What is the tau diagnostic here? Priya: -318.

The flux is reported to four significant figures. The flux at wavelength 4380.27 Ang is 326.2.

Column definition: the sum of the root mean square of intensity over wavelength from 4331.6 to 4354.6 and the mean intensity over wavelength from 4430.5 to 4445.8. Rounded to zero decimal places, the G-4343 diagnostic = 635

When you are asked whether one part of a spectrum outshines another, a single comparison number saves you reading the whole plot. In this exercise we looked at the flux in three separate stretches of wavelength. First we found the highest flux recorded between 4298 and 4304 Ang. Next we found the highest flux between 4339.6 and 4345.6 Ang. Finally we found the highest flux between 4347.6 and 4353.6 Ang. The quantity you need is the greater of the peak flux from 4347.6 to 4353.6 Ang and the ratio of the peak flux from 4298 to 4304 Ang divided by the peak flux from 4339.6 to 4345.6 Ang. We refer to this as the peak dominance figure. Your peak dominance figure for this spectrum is 336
